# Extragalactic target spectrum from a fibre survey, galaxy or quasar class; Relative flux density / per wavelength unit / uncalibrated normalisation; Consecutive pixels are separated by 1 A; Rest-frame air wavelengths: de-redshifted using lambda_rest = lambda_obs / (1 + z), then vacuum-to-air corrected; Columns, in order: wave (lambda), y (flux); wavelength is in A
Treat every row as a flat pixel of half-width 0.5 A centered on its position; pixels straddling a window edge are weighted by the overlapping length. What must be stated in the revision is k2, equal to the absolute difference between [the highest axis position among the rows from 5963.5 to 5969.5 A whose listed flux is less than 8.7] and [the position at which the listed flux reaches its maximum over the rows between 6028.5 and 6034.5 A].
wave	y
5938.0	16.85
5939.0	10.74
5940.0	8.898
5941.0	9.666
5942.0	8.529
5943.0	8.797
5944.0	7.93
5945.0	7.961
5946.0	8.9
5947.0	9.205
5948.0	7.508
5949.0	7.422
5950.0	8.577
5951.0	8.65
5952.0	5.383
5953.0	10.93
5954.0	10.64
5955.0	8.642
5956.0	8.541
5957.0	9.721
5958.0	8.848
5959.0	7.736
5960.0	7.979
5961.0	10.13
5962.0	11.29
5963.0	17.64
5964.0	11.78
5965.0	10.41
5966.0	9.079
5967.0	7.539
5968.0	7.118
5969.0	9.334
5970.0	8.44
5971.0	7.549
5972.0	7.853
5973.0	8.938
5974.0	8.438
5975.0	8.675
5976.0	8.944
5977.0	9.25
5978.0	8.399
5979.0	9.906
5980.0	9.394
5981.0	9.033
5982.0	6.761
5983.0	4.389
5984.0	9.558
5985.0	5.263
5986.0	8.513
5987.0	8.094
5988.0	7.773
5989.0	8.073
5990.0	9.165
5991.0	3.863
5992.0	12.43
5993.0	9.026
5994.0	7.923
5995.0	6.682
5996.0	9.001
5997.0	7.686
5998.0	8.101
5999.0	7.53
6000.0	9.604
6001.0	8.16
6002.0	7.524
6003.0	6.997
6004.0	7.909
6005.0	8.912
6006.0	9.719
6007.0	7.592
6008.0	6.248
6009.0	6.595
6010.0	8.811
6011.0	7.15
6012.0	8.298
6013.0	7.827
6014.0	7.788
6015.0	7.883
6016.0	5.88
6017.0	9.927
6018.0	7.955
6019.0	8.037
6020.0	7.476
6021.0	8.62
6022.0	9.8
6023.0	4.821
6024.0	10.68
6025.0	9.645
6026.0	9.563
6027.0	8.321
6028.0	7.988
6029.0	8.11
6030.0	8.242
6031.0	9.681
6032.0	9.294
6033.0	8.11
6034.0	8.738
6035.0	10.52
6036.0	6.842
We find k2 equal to 63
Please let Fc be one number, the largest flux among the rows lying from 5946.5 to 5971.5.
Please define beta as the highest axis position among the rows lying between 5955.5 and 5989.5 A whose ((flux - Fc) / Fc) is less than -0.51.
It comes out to 5989.0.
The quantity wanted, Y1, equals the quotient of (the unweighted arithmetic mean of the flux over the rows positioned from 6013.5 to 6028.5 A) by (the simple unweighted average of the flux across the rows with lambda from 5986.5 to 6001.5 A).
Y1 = 1.01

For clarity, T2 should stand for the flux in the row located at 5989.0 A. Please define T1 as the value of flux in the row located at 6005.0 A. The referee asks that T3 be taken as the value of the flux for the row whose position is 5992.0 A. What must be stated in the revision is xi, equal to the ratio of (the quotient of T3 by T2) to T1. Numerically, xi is 0.17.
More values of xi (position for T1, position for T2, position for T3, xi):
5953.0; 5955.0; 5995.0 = 0.07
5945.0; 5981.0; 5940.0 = 0.12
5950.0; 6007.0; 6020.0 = 0.11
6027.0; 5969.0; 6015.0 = 0.10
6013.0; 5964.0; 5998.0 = 0.09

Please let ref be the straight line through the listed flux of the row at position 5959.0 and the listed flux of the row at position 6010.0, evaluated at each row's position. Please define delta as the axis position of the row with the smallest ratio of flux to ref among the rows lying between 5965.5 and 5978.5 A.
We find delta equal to 5968.0 A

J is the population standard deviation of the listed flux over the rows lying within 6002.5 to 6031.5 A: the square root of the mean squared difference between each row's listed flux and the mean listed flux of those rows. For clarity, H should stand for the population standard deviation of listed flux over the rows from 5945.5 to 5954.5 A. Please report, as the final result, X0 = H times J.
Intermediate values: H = 1.60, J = 1.3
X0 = 2.06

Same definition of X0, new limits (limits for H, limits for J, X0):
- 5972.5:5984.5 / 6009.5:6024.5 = 2.08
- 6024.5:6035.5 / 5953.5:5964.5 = 2.15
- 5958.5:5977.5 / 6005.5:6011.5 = 2.81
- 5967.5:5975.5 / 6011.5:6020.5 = 0.67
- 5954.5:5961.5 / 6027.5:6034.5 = 0.49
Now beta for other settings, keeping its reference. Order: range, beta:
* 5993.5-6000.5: 5999.0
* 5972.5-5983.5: 5983.0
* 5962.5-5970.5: 5970.0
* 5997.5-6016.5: 6016.0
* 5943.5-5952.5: 5952.0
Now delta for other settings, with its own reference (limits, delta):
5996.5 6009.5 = 6008.0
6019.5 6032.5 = 6023.0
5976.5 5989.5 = 5983.0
